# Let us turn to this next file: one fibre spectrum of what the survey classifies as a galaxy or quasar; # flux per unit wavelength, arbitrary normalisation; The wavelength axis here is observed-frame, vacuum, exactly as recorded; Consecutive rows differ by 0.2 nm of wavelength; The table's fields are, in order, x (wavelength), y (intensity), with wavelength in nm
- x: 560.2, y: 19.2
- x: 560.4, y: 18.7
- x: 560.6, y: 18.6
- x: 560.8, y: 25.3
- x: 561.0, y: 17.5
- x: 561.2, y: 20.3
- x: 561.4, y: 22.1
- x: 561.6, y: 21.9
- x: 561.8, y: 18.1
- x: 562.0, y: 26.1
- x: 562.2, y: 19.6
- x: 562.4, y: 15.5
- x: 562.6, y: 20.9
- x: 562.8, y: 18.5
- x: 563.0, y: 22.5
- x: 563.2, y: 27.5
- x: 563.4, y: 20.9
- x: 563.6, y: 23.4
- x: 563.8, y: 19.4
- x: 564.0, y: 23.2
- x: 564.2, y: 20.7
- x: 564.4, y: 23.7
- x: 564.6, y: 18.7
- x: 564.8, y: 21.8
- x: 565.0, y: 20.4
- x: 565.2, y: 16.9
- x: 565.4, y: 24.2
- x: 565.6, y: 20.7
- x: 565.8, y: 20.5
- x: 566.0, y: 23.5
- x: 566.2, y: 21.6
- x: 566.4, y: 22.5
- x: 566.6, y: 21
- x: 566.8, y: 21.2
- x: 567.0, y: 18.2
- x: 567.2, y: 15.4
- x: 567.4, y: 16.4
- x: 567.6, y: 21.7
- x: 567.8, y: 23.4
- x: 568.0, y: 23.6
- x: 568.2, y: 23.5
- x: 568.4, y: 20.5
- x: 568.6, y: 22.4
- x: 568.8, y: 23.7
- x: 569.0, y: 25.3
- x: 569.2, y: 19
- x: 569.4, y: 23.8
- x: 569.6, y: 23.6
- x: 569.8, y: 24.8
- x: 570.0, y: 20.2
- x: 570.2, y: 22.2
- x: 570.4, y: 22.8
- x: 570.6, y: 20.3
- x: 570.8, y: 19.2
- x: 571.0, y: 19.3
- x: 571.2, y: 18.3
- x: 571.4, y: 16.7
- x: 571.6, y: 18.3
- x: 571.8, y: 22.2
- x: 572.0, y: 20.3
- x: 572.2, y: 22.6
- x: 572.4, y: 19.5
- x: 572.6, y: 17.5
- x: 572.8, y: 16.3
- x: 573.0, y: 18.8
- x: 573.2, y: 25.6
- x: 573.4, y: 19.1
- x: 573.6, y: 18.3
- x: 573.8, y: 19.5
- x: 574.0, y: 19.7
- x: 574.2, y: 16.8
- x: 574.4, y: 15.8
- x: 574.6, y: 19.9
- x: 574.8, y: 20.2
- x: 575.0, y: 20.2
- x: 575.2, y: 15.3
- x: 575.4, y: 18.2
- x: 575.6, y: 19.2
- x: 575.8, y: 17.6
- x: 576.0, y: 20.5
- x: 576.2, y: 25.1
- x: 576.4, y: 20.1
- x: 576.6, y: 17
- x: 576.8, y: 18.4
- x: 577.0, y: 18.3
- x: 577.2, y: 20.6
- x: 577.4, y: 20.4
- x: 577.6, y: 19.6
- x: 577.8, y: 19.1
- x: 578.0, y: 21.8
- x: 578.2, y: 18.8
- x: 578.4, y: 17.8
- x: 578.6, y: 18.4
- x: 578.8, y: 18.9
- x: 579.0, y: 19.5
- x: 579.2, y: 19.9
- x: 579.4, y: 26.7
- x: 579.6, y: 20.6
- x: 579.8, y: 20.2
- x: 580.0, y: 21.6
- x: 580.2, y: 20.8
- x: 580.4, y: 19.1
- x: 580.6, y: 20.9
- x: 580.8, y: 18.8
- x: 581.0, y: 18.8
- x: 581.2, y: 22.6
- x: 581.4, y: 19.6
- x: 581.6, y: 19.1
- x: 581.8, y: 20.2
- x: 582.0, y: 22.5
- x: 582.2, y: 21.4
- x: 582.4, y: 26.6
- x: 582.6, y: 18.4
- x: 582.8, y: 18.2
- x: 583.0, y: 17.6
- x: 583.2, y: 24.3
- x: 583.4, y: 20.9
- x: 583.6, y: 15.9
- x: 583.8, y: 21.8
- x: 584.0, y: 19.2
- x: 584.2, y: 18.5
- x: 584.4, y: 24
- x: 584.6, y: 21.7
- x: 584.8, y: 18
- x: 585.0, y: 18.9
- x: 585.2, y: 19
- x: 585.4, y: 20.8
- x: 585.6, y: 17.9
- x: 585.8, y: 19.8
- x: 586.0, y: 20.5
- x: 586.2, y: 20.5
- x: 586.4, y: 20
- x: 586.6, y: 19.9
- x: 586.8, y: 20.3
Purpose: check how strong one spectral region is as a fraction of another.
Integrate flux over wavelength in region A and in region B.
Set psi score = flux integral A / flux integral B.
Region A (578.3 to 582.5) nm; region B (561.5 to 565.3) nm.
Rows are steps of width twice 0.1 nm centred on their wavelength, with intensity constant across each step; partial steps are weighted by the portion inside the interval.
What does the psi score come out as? 1.1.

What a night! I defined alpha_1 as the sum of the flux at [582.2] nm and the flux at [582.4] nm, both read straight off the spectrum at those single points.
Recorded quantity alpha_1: 48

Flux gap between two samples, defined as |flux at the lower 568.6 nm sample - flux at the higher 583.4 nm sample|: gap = 1.5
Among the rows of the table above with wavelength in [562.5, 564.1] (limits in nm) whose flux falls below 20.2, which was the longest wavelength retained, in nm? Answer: 563.8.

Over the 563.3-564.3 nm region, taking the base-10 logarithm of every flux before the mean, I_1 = 1.33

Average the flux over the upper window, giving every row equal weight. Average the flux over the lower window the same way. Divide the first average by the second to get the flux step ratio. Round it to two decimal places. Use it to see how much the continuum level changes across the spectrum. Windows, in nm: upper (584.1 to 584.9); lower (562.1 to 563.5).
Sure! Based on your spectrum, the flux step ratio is 0.99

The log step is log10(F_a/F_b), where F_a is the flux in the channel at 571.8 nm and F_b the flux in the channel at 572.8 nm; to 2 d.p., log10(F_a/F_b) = 0.13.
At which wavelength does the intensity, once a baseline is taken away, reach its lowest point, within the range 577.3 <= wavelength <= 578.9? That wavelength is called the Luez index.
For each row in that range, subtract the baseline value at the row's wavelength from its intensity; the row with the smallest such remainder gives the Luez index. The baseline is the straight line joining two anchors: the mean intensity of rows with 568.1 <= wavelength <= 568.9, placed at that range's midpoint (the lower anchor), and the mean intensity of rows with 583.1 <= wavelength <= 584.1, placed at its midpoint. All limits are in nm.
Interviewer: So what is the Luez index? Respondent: 578.4 nm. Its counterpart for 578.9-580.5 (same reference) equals 580.4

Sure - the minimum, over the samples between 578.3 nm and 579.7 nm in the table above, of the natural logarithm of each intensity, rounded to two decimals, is 2.88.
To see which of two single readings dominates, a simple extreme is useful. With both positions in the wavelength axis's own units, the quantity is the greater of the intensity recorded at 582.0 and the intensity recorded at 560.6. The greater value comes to 22.5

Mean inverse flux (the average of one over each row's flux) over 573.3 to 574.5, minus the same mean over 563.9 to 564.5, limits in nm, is 0.011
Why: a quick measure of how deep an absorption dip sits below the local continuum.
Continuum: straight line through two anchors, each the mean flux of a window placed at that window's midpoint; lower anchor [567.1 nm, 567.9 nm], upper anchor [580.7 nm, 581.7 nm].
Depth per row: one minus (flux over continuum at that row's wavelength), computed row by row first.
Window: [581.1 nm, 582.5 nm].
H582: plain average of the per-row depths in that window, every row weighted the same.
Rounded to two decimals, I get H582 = -0.10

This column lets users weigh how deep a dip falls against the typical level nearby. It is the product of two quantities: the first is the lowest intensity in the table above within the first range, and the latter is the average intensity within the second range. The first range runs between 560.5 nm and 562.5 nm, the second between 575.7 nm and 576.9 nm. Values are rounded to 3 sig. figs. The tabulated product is 307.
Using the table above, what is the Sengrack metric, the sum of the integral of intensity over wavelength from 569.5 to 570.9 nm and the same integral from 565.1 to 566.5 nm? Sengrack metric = 60.6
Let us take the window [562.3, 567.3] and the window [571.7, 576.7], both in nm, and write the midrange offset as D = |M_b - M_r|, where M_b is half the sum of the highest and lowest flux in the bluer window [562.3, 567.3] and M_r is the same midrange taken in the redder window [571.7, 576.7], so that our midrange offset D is 1.0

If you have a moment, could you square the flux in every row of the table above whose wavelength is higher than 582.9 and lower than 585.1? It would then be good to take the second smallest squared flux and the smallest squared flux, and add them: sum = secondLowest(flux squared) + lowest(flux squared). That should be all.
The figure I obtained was 563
